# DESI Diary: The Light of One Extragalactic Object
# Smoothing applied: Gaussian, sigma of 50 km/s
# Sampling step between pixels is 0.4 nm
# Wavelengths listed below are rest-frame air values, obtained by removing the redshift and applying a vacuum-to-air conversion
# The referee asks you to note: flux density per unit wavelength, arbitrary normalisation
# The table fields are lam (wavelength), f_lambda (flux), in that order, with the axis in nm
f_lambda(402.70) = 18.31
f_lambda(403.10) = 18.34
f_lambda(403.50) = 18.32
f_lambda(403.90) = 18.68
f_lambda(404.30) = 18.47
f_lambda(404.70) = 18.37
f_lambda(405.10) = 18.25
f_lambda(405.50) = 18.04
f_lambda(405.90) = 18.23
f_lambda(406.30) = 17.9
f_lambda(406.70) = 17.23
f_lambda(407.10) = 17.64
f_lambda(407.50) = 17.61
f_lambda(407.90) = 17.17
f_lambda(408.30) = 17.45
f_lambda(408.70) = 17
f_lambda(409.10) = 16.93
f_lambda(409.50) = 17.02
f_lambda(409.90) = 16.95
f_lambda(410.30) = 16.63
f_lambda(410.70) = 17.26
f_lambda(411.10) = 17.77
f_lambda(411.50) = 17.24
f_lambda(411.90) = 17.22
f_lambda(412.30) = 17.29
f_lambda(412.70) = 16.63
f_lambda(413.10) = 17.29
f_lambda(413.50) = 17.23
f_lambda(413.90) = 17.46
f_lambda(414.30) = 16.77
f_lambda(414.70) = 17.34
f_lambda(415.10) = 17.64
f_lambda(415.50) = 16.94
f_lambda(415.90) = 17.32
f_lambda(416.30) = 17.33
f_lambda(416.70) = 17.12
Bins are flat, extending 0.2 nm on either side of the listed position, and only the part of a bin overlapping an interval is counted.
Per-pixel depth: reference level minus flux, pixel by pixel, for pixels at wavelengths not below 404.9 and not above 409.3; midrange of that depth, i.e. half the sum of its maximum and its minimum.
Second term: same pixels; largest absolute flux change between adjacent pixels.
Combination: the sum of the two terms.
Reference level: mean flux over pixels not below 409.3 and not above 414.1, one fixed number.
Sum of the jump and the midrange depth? 0.25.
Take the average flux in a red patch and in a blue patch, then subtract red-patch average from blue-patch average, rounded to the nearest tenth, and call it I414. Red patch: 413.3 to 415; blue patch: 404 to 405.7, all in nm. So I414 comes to 1.1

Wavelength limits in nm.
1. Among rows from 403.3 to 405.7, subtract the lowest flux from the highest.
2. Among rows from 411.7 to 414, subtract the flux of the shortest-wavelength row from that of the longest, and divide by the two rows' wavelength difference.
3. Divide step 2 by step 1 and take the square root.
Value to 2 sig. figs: 0.43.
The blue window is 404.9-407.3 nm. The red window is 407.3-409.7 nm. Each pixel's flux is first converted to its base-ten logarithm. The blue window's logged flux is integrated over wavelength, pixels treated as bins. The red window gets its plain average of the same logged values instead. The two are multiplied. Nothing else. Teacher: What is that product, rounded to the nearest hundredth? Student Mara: 3.71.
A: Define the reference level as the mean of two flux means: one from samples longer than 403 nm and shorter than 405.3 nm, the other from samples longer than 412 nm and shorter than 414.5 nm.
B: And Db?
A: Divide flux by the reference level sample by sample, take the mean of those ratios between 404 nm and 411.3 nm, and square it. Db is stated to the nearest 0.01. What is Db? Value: 0.98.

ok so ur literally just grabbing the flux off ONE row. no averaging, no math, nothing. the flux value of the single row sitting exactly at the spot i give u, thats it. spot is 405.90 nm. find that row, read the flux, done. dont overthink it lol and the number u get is 18.23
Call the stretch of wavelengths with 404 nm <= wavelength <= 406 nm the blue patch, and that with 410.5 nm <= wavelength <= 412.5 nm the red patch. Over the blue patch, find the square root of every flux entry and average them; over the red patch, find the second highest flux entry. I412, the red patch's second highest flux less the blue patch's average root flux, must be 13.0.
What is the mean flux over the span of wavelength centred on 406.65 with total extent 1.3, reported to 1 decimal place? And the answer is 17.6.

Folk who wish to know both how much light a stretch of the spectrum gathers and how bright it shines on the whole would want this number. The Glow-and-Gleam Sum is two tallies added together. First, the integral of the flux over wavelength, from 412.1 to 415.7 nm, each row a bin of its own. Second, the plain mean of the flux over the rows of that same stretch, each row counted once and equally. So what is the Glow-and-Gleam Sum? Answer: 79.0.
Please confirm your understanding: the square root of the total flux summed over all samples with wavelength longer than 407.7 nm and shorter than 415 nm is 17.6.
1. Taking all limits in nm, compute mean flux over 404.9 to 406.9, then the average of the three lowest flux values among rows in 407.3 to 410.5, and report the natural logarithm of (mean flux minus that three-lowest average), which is 0.1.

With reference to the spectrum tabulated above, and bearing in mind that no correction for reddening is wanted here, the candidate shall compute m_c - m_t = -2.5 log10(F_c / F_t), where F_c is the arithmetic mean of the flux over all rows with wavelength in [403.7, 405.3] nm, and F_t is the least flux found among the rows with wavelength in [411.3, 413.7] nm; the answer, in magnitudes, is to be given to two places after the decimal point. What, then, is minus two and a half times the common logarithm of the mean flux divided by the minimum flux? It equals -0.11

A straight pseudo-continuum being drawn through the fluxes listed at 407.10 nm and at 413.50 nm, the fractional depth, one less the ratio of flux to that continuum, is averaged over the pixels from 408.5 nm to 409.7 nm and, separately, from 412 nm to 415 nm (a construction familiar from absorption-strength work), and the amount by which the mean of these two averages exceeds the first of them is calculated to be -0.013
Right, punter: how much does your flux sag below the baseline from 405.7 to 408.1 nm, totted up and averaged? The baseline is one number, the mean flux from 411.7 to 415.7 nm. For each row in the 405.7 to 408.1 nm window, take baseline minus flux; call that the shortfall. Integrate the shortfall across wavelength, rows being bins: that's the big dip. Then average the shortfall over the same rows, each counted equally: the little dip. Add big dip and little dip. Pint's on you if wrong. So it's -1.5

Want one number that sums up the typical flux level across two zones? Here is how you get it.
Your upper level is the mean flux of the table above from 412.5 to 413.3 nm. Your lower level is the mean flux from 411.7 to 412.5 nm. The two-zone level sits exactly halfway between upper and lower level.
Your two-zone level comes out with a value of 17.1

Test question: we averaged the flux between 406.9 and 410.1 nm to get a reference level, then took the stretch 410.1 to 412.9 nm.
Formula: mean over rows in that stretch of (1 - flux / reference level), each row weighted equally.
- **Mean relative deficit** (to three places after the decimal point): 0.004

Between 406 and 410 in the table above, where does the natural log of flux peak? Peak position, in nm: 406.30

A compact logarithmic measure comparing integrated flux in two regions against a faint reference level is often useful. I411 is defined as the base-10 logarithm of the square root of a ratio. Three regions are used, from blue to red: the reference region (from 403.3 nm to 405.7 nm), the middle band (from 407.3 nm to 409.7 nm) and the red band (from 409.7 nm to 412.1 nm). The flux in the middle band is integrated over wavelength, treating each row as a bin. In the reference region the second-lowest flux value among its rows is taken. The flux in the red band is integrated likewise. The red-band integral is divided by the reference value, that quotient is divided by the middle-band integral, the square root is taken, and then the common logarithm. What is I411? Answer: -0.631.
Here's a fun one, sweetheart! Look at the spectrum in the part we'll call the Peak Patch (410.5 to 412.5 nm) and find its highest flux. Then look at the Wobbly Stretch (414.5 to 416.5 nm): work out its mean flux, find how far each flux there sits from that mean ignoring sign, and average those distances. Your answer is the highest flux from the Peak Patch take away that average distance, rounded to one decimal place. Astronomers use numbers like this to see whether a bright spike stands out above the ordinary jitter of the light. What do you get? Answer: 17.6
